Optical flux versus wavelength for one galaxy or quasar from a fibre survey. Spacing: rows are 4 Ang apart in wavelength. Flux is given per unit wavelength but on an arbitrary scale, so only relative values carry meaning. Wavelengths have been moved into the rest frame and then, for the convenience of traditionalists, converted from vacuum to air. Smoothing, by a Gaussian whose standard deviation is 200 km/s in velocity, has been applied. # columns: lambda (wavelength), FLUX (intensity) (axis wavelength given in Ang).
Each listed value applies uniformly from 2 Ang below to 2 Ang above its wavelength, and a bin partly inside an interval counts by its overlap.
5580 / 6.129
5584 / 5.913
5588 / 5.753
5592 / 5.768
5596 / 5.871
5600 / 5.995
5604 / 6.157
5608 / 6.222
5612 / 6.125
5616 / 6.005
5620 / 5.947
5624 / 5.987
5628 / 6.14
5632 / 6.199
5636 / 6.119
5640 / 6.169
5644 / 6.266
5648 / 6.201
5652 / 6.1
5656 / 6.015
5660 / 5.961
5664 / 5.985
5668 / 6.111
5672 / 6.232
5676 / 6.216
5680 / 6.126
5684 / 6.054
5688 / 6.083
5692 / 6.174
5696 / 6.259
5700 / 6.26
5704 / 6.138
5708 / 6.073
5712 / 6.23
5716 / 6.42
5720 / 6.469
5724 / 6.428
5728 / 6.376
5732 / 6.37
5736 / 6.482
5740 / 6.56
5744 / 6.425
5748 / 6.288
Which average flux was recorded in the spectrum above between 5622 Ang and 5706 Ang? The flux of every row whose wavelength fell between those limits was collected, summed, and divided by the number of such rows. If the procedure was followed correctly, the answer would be 6.13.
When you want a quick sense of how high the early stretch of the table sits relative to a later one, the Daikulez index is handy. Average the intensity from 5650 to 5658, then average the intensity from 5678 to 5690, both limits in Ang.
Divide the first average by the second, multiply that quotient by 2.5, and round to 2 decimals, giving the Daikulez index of 2.49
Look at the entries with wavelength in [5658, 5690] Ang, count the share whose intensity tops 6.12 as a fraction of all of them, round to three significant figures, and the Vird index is 0.375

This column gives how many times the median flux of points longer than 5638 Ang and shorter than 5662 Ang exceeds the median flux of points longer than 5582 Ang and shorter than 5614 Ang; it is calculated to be 1.03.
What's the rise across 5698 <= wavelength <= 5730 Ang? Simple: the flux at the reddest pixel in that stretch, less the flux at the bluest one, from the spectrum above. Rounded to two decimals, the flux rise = 0.12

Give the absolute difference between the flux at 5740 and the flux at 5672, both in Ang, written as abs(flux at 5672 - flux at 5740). 0.33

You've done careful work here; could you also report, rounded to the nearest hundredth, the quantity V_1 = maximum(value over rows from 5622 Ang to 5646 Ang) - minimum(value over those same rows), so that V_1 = 0.28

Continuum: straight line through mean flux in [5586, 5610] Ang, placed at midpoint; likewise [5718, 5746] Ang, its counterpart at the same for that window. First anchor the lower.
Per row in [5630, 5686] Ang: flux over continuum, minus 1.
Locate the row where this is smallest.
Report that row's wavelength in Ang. 5660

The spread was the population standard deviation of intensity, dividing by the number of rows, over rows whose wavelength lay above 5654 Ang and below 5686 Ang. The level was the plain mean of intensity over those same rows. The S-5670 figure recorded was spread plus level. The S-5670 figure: 6.18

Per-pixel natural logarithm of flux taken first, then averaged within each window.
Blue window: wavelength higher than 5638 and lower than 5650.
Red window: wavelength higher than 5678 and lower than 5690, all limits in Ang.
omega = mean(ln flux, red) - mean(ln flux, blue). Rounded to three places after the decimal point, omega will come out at -0.020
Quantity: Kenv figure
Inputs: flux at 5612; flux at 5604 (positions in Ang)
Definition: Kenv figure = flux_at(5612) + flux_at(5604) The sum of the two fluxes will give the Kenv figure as 12.3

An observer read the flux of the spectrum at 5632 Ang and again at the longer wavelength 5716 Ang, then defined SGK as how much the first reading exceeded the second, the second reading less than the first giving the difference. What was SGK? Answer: -0.2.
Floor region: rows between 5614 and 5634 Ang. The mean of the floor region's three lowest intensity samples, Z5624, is 5.98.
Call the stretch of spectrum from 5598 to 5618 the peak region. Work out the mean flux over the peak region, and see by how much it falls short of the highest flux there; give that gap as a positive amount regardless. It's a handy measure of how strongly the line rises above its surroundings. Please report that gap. 0.12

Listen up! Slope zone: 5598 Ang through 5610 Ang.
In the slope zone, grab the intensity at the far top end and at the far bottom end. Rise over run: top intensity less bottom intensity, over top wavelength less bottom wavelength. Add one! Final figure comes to 1.03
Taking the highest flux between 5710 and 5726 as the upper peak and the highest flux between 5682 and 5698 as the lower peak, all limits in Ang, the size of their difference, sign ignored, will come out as 0.21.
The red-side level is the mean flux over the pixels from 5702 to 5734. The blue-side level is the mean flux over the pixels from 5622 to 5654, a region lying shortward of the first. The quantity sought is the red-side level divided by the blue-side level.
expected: 1.03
